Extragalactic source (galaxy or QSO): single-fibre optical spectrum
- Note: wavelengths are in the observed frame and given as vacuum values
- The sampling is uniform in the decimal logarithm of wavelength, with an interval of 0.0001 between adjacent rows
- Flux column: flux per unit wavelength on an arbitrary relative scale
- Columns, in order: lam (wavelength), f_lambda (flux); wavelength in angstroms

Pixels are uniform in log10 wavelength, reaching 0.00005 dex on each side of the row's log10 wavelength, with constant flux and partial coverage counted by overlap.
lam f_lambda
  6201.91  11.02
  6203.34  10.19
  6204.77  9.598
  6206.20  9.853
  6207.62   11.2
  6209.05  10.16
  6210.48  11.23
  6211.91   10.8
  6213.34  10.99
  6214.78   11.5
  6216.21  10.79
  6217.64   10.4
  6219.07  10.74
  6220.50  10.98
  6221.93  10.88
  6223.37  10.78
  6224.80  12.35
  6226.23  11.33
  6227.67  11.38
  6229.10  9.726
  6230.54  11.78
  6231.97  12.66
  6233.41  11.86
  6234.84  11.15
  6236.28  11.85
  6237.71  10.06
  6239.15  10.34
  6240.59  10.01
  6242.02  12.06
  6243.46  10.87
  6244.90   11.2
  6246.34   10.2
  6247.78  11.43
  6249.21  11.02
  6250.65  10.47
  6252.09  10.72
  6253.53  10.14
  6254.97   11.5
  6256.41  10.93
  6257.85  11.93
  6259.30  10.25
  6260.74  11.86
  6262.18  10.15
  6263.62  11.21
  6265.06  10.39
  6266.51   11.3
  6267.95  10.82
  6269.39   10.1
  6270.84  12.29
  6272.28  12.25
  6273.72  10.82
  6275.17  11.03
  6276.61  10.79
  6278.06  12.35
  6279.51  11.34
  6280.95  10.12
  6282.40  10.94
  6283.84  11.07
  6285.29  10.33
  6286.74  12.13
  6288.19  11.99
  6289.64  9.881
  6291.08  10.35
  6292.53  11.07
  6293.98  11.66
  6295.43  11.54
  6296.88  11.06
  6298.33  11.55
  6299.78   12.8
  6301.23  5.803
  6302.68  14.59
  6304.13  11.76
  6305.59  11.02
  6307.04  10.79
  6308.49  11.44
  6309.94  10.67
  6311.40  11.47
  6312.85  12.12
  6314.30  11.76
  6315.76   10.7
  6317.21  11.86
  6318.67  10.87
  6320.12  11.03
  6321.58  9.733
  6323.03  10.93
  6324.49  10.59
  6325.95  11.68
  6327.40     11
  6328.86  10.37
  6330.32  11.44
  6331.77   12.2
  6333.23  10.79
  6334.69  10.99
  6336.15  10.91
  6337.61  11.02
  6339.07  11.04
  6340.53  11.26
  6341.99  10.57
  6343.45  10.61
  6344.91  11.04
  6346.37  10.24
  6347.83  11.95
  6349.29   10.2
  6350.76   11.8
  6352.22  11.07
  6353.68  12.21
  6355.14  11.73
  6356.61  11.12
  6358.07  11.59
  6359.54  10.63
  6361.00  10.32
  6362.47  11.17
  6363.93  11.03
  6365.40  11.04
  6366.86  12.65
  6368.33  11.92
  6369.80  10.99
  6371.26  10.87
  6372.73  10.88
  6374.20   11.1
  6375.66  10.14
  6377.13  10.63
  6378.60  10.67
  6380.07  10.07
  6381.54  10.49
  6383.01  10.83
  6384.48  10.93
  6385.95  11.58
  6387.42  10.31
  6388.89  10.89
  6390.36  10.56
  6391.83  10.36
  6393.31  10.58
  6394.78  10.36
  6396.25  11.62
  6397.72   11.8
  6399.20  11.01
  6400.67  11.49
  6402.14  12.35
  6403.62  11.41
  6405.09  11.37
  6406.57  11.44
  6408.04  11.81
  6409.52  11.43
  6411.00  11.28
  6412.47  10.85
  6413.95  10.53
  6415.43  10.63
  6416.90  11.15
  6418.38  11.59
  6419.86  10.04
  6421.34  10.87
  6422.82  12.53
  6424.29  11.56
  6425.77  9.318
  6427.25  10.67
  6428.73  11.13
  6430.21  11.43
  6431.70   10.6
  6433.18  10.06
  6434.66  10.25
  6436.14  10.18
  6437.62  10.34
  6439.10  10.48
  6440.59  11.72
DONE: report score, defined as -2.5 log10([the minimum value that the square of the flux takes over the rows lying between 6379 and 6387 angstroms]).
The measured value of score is -5.02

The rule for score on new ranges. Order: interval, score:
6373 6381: -5.02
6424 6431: -4.85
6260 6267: -5.03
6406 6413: -5.18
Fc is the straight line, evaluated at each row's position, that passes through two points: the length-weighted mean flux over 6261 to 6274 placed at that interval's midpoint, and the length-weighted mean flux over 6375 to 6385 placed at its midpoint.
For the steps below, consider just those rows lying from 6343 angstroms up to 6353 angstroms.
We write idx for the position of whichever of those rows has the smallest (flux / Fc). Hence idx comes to 6349.29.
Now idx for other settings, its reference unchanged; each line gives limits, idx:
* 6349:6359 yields 6349.29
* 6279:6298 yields 6289.64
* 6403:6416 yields 6413.95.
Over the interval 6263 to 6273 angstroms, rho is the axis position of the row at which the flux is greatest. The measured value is 6270.84 angstroms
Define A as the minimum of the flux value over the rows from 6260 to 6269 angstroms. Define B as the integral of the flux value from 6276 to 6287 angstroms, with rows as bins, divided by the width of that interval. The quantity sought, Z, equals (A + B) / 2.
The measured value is 10.6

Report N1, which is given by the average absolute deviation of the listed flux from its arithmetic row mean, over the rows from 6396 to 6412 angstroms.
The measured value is 0.25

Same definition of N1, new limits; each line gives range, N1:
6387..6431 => 0.54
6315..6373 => 0.46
